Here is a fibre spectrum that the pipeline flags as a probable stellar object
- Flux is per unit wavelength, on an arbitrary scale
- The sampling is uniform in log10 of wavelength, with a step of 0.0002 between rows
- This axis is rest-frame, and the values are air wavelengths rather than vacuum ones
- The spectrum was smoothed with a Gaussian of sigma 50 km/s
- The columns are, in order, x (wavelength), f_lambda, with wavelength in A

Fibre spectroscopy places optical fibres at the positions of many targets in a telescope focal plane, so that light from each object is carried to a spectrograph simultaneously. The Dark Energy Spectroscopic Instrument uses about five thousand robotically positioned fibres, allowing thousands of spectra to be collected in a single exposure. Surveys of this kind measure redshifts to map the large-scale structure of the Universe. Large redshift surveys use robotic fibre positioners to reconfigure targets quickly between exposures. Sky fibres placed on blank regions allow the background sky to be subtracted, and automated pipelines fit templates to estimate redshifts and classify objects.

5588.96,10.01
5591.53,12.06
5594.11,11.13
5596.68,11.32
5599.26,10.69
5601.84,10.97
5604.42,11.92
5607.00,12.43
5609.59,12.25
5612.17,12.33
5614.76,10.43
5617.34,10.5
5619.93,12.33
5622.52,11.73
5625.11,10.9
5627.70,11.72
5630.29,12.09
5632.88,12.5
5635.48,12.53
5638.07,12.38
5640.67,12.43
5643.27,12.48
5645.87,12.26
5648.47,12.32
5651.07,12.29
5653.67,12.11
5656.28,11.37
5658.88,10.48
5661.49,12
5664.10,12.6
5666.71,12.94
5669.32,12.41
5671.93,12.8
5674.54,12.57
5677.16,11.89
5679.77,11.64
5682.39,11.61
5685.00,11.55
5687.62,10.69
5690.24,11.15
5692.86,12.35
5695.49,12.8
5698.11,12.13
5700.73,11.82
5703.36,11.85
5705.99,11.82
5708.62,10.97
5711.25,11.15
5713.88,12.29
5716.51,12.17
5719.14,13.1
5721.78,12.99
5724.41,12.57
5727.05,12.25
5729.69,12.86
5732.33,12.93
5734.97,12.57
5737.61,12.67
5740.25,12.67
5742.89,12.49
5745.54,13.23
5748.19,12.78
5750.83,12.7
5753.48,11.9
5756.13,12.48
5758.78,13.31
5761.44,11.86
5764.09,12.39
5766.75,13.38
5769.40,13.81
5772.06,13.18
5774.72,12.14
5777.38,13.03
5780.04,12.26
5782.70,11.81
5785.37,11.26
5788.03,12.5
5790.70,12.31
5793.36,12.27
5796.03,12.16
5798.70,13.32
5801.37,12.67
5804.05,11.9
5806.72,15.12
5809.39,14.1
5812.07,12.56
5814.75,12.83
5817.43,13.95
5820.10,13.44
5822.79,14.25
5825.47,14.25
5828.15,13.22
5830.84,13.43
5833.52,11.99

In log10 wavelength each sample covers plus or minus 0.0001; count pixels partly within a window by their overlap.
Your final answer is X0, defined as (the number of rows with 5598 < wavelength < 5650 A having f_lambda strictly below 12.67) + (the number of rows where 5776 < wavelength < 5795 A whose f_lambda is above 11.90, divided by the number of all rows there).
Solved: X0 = 21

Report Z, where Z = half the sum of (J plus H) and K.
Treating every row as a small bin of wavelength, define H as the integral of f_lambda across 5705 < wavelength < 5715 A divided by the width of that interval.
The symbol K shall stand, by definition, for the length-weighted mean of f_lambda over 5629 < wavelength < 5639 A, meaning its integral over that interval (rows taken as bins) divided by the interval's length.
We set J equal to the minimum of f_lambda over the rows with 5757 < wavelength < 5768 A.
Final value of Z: 17.9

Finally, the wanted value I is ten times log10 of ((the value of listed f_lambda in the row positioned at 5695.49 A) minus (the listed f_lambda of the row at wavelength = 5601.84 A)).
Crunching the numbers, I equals 3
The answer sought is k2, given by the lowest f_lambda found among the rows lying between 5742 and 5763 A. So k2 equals 11.86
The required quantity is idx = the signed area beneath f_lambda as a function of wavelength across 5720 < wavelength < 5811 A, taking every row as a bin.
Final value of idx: 1156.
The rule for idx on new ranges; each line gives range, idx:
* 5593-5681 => 1048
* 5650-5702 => 622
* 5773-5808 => 438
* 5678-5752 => 903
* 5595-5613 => 210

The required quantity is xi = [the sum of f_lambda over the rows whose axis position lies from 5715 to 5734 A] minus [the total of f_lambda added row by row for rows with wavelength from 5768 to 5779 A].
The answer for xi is 37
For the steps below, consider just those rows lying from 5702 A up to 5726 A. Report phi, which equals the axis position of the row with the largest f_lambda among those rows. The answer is 5719.14 A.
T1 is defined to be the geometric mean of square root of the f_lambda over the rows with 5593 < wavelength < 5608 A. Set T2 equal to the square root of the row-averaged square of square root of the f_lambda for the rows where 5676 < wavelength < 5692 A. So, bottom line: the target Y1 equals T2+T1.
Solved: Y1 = 6.76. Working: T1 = 3.38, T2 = 3.38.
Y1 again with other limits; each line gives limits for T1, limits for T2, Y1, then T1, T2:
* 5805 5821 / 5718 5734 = 7.27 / 3.69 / 3.58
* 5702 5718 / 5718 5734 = 7.00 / 3.42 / 3.58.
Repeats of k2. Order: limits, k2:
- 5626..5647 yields 11.72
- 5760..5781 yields 11.86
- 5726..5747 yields 12.25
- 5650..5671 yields 10.48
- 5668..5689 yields 10.69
